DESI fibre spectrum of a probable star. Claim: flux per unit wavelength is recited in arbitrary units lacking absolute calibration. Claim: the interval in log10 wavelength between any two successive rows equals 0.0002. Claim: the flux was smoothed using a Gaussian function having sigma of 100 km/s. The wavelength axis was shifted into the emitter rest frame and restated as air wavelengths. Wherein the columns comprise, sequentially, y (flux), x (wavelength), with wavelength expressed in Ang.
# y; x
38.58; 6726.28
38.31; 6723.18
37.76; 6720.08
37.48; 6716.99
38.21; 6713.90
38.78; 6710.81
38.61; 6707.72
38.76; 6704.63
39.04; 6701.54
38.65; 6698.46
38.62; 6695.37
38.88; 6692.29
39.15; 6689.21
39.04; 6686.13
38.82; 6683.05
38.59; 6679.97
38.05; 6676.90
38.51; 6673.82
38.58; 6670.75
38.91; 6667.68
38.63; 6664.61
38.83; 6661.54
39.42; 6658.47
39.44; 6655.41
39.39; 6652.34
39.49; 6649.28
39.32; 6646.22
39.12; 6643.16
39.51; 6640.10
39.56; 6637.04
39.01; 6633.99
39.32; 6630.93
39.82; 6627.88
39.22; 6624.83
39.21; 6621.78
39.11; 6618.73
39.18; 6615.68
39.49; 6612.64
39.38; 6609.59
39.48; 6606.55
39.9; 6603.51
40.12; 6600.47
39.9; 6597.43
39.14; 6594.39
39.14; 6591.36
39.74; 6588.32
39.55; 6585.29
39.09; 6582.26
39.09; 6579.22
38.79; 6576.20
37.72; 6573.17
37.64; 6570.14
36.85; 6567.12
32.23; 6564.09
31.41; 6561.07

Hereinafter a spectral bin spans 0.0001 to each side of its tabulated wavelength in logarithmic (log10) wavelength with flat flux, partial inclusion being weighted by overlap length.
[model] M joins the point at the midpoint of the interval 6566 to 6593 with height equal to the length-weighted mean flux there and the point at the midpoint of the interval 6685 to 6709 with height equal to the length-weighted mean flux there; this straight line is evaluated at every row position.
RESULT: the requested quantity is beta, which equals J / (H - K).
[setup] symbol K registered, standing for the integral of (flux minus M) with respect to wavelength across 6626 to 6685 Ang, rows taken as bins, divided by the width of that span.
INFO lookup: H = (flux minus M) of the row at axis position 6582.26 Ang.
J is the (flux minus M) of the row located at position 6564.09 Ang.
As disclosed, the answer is -48.1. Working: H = 0.43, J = -6.4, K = 0.29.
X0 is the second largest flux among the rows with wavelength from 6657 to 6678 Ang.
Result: 38.91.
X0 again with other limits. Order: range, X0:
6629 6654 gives 39.51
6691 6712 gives 38.88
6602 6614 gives 39.49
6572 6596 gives 39.55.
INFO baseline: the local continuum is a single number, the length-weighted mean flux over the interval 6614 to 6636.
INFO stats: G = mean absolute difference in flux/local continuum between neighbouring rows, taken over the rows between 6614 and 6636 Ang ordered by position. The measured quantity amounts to 0.007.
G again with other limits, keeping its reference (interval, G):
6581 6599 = 0.010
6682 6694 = 0.005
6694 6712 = 0.005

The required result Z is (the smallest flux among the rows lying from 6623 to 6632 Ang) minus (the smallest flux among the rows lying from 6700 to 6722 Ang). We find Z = 1.7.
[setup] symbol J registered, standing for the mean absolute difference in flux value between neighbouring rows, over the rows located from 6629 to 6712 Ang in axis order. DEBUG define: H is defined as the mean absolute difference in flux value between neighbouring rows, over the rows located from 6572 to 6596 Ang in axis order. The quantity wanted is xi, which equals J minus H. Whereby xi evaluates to -0.1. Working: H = 0.374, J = 0.247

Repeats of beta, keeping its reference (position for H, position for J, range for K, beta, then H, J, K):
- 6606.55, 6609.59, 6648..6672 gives 1.4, 0.78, 0.7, 0.30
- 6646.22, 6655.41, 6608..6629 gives -11.4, 0.56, 0.7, 0.62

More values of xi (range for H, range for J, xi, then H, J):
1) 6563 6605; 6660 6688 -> -0.4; 0.716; 0.291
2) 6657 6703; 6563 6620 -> 0.3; 0.284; 0.573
